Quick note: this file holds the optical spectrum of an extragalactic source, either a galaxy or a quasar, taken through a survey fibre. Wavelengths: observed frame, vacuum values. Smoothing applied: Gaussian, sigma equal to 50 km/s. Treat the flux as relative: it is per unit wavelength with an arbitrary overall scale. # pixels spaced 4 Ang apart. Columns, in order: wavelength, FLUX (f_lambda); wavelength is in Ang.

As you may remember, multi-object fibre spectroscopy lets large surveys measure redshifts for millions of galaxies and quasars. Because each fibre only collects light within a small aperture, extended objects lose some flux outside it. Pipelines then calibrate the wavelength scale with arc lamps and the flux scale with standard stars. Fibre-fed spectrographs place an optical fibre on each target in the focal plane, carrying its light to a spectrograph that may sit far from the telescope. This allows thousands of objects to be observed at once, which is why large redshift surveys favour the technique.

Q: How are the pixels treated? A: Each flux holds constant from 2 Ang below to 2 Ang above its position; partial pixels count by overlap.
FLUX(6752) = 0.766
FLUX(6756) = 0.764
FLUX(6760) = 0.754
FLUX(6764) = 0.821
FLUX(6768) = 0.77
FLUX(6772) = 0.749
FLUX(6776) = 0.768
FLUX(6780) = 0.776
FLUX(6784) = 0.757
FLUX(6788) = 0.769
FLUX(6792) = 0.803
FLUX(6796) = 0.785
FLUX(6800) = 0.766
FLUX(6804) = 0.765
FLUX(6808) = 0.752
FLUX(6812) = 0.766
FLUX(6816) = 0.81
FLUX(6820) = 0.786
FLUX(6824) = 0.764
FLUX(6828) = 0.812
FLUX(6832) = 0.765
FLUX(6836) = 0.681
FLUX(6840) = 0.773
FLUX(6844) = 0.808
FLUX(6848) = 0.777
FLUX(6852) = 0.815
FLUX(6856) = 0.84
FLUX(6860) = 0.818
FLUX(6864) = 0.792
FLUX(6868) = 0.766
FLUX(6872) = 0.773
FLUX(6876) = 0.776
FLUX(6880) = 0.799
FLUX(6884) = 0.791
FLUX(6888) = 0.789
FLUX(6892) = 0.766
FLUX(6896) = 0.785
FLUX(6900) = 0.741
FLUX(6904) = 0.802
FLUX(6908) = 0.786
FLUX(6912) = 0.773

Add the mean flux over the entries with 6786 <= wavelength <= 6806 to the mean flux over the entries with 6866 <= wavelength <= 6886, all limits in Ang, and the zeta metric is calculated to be 1.56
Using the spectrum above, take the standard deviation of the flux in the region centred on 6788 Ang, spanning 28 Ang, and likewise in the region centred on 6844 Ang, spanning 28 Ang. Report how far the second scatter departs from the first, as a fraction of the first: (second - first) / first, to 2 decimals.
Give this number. 2.38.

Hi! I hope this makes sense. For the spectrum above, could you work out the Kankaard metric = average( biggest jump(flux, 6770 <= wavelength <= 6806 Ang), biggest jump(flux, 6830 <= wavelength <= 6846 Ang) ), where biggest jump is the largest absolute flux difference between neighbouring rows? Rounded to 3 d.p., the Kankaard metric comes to 0.063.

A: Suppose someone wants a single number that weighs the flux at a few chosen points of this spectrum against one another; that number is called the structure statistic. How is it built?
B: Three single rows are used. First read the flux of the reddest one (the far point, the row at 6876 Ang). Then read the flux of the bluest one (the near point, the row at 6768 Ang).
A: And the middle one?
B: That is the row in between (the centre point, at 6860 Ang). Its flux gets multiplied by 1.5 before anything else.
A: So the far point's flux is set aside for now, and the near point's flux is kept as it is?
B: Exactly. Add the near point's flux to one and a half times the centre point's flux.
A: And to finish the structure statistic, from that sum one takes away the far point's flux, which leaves 1.22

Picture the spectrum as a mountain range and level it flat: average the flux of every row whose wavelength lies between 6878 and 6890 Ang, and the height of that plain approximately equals 0.793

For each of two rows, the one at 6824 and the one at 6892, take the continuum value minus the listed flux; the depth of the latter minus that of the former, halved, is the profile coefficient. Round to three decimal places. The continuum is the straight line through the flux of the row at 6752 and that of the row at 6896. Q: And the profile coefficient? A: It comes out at 0.003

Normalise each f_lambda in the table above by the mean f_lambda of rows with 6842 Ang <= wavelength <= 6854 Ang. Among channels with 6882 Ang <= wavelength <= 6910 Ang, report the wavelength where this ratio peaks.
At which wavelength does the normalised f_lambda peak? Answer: 6904 Ang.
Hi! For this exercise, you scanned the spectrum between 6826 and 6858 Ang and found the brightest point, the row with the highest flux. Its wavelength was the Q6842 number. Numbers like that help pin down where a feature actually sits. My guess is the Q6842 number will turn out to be 6856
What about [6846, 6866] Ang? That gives 6856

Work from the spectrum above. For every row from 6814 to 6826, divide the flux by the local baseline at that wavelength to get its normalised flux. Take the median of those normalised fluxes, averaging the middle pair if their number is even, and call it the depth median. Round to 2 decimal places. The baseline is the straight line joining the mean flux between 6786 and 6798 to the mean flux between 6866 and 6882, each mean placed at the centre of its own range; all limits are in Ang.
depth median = 1.00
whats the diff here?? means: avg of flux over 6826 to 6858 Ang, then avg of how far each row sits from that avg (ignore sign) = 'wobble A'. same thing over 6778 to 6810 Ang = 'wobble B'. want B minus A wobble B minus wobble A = -0.023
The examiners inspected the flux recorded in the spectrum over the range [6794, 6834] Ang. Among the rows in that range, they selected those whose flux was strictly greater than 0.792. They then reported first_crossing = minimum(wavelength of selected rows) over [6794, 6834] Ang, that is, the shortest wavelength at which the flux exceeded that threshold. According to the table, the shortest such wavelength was 6816 Ang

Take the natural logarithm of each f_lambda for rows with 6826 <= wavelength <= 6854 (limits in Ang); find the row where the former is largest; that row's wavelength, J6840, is 6852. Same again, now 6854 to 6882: 6856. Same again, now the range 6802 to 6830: 6828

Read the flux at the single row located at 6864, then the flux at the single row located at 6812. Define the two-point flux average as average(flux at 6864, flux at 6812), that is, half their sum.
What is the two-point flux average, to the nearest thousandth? 0.779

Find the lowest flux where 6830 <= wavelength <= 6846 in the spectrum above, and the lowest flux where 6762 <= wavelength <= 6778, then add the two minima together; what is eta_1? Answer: 1.43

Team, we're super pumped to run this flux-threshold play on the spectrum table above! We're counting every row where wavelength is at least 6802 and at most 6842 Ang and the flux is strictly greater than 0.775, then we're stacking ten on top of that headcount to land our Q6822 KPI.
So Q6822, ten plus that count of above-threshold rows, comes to 13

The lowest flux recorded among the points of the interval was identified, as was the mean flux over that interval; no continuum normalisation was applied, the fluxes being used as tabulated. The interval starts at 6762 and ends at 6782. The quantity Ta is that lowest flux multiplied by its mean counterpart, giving 0.582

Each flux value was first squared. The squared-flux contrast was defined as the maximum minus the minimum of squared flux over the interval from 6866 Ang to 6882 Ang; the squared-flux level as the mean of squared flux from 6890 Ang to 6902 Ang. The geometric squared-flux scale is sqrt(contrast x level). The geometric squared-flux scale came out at 0.174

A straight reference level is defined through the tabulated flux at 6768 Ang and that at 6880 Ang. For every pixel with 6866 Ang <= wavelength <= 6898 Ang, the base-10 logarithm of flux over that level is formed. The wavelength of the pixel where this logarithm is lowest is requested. 6892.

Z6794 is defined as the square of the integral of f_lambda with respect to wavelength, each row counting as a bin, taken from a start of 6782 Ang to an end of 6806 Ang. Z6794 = 345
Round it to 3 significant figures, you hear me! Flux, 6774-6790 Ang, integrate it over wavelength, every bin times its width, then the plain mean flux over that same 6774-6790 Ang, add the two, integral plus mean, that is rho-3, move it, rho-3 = 13.0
